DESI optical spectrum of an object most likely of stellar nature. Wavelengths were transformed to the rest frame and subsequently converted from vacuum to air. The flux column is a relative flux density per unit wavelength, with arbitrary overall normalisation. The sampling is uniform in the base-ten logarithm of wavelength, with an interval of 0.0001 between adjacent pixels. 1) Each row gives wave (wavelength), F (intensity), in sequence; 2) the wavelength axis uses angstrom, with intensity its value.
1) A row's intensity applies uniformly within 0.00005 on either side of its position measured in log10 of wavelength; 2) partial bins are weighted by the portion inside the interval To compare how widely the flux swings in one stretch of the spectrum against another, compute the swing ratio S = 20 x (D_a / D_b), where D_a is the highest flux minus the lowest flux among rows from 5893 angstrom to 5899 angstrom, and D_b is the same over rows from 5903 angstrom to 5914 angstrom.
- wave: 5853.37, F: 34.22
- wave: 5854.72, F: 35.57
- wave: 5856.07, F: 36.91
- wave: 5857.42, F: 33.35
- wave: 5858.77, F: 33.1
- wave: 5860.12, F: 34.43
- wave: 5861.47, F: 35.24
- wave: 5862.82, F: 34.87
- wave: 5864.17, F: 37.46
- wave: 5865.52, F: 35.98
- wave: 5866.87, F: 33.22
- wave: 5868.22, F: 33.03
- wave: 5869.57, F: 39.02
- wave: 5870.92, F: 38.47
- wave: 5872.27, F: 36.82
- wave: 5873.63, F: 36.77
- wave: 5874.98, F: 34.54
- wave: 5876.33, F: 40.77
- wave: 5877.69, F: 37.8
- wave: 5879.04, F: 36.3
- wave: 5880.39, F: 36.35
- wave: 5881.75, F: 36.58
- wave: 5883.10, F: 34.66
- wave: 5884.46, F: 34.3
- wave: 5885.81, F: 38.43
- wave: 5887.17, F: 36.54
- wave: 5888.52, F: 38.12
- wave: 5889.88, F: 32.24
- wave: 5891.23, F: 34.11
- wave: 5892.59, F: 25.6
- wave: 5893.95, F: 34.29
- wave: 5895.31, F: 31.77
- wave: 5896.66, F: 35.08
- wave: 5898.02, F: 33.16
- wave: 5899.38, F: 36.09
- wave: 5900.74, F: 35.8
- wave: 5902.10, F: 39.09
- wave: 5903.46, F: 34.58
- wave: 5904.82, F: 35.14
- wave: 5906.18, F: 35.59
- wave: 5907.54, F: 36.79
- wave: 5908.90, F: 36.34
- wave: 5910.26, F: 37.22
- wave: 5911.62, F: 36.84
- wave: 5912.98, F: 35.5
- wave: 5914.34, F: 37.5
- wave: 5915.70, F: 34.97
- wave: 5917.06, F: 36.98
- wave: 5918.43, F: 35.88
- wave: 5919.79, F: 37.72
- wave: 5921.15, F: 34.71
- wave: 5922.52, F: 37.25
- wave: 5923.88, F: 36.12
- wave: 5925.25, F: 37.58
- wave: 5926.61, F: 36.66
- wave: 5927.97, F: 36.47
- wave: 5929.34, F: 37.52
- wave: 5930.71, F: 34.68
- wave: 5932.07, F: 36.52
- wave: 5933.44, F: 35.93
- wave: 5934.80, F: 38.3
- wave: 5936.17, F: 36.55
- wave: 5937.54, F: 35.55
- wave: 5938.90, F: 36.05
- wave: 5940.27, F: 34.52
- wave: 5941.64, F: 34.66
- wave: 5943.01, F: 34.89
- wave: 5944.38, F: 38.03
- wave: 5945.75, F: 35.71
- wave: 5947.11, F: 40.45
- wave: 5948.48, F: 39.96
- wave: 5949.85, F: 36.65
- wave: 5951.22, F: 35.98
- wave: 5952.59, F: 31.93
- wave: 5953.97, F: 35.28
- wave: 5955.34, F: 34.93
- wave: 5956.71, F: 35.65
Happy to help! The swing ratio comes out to 25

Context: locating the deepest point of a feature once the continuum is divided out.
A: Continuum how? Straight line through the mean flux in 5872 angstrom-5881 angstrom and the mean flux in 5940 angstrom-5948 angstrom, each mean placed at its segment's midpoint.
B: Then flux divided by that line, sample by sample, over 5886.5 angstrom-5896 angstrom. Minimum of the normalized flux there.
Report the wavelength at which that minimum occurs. 5892.59 angstrom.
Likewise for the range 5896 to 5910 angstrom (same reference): 5898.02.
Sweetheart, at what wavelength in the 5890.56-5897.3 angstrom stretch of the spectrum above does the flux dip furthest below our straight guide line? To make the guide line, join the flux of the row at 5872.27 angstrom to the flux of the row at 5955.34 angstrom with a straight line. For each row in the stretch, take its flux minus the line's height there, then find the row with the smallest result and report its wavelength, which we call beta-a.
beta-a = 5892.59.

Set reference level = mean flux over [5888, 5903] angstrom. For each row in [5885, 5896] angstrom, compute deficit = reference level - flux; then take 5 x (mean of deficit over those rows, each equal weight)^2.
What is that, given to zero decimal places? 0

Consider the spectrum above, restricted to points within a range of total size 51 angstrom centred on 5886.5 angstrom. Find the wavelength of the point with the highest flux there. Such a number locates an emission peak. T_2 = 5876.33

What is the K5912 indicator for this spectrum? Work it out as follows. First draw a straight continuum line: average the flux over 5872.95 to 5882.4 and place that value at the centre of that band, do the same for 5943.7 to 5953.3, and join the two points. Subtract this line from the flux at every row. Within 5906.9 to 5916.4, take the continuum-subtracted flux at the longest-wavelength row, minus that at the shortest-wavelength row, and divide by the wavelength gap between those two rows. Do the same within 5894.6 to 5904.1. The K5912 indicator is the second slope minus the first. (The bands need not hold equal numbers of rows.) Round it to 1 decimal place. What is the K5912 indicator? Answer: 0.6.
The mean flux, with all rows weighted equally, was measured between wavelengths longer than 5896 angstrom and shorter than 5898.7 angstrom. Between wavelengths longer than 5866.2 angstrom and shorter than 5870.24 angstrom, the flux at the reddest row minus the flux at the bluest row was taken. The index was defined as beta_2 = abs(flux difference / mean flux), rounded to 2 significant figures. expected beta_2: 0.17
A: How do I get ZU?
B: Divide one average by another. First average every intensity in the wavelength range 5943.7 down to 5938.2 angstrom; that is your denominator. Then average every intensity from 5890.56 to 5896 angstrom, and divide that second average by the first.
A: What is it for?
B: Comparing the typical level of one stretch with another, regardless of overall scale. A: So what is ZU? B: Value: 0.898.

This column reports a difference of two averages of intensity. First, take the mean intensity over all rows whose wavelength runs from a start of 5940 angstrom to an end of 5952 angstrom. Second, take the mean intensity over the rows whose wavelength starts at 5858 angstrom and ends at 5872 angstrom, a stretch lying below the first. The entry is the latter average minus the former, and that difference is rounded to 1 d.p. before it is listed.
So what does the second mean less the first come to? -1.3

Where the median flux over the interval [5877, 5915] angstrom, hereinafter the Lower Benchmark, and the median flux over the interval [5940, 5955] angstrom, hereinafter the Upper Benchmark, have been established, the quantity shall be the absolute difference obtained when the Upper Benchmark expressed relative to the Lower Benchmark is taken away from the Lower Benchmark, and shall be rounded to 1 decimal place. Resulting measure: 35.0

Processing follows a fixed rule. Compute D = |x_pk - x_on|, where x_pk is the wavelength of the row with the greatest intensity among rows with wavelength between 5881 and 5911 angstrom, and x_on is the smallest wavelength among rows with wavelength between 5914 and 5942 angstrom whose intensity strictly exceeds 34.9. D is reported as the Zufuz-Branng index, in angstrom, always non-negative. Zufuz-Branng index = 12.2 angstrom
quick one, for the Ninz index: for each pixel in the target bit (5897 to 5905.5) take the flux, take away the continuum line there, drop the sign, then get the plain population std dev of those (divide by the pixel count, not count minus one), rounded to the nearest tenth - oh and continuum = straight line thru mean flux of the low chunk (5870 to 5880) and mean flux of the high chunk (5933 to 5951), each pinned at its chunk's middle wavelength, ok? 1.0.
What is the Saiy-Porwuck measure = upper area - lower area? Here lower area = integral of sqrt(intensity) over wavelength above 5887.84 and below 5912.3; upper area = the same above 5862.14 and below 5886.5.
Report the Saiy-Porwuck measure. 2.6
